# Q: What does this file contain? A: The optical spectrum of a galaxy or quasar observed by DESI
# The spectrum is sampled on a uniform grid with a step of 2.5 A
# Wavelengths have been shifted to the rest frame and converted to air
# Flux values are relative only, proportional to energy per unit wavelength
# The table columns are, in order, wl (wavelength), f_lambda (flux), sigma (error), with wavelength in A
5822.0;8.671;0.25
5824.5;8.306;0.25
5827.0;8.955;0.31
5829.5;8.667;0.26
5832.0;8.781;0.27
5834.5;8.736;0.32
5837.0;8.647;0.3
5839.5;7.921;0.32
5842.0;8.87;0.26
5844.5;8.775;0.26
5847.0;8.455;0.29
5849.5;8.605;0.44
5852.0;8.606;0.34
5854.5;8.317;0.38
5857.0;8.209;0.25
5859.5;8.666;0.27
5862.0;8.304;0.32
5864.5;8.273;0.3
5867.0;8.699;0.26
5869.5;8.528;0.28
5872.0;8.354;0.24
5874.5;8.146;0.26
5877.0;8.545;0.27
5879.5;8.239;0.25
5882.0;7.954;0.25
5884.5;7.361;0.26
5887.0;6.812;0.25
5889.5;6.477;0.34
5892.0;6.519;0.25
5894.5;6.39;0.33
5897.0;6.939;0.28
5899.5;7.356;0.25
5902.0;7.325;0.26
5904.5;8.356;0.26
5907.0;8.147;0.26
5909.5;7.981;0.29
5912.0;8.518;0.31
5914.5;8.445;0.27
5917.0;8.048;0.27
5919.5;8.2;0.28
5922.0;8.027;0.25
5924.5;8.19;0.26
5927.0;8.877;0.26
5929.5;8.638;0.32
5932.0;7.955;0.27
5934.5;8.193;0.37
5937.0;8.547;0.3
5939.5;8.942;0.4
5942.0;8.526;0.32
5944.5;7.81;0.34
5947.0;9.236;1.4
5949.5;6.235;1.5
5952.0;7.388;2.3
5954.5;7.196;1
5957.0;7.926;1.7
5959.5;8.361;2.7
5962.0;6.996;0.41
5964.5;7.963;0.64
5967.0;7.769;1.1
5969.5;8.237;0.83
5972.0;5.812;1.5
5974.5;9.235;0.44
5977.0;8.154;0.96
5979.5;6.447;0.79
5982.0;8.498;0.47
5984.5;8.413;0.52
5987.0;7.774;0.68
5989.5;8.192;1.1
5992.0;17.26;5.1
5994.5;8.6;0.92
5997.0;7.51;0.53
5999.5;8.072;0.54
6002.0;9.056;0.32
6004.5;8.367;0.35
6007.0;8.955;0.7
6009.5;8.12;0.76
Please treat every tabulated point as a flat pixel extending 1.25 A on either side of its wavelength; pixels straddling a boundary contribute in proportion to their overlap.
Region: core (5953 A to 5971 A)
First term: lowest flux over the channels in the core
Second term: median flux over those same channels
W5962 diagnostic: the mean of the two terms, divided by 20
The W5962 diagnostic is 0.37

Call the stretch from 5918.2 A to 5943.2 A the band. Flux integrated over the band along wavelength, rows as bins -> 210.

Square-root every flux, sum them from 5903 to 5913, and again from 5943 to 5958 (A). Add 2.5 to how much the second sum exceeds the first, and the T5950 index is 8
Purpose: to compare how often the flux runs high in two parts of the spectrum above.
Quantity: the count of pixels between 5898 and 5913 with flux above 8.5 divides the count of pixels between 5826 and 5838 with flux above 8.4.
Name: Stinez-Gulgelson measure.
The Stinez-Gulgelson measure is 5.0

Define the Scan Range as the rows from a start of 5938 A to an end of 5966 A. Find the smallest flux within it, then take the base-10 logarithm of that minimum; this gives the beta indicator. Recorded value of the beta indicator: 0.79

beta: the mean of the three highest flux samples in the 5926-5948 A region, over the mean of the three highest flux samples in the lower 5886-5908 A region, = 1.13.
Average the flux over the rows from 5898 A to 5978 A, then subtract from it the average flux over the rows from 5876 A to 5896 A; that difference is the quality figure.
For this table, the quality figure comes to 0.7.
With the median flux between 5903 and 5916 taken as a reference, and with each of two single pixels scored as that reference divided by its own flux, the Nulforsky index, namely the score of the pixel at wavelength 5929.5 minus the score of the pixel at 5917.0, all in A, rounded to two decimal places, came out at -0.07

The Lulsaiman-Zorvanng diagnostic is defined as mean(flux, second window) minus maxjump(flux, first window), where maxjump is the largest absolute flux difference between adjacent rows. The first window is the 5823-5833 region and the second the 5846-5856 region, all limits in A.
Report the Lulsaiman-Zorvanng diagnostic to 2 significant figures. 7.8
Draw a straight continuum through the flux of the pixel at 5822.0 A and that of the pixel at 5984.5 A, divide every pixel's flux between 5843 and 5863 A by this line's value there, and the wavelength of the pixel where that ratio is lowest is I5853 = 5857.0 A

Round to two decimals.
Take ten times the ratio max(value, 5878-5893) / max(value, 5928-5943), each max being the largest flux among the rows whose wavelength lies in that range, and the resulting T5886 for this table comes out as 9.21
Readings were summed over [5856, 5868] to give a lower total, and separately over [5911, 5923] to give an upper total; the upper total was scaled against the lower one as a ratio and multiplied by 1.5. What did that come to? 1.47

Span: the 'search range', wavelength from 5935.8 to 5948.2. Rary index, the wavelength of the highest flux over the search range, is 5947.0 A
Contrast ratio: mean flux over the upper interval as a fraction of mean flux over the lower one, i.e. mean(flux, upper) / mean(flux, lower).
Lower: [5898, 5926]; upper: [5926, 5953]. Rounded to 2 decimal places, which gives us 1.02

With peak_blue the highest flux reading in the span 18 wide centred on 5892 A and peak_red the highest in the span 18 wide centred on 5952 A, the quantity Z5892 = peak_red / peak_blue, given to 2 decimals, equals 1.25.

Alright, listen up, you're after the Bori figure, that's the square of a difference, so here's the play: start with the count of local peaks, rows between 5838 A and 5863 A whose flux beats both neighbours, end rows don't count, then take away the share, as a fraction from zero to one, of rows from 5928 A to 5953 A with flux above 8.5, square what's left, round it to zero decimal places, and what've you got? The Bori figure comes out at 6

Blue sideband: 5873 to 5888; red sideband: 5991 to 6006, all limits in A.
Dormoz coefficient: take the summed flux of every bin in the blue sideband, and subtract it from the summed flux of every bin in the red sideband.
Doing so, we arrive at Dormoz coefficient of 12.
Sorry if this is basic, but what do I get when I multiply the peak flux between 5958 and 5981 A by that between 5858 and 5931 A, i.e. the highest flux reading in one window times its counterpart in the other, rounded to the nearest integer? 82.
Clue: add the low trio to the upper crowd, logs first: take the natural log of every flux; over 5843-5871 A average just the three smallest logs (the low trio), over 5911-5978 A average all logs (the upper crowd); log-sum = 4.19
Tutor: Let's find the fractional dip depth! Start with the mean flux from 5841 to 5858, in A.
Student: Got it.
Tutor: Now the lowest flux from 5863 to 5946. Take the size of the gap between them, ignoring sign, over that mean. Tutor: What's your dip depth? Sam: 0.252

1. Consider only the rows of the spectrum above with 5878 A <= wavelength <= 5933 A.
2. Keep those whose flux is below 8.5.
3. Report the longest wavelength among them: 5932.0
